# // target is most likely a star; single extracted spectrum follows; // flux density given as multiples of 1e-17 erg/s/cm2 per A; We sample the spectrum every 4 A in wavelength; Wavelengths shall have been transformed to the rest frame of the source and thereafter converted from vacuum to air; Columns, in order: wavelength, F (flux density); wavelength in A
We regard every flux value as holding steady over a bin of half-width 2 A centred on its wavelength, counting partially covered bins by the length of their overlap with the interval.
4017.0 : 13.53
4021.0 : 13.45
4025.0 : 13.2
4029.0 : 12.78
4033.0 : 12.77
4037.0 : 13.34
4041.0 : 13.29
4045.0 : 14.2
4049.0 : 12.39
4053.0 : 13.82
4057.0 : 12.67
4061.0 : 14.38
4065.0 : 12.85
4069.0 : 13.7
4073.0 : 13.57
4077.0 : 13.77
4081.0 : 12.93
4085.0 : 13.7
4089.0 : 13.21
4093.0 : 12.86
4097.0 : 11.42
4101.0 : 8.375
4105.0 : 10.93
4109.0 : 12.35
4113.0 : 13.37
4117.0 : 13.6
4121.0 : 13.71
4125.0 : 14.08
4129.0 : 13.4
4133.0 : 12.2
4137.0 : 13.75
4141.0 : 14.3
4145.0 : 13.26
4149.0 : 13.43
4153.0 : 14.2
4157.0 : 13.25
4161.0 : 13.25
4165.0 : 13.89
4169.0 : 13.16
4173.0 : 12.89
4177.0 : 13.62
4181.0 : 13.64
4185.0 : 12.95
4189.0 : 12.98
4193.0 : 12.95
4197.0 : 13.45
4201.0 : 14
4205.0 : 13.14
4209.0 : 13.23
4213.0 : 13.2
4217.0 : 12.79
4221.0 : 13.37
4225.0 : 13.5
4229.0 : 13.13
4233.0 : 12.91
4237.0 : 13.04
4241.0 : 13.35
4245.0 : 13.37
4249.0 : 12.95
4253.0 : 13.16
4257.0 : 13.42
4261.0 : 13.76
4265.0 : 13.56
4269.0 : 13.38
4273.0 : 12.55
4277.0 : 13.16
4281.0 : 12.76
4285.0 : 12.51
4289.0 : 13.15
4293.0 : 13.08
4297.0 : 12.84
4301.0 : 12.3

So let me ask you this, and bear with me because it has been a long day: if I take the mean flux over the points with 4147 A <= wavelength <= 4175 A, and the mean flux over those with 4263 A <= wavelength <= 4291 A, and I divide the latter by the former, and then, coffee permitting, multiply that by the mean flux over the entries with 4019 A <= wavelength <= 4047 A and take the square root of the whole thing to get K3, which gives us 3.59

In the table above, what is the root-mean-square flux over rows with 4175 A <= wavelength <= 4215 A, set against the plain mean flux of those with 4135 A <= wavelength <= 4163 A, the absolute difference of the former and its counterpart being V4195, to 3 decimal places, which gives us 0.314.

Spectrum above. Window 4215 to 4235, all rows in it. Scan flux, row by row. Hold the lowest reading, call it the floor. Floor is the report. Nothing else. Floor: 12.79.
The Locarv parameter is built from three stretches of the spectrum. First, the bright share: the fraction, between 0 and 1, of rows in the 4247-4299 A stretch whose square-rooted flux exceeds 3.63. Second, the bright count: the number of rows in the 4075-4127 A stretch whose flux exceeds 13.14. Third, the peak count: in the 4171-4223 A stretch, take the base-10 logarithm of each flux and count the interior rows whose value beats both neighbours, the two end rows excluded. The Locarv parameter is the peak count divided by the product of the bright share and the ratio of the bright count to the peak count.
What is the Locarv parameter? 7.4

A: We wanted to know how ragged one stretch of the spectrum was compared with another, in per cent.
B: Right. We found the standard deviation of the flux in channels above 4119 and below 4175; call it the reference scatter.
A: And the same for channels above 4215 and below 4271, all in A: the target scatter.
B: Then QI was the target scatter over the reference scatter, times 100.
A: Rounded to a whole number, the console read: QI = 49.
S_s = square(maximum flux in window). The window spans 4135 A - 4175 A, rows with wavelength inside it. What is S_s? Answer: 204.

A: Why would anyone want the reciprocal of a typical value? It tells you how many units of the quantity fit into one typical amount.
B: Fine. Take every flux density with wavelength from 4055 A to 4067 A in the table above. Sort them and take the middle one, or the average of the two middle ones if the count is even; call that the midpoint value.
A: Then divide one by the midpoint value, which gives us 0.0778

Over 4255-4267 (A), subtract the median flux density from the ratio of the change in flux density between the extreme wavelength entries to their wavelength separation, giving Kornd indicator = -13.5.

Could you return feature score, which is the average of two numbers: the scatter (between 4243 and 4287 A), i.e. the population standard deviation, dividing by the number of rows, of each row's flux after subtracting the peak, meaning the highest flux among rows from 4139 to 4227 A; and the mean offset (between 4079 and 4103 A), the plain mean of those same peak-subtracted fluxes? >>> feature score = -0.9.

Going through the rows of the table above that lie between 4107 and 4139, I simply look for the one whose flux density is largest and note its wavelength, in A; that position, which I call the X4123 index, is 4125.0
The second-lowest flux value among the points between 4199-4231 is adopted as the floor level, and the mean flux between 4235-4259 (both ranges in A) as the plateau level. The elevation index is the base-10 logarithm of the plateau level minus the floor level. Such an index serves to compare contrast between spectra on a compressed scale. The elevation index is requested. -1.1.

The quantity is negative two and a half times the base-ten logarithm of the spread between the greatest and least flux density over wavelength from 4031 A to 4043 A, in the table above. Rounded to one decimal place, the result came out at 0.6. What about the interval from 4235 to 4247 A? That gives 1.2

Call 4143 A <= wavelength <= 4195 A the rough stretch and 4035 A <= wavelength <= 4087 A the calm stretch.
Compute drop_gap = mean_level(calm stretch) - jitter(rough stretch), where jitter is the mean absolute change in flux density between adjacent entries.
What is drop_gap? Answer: 13.01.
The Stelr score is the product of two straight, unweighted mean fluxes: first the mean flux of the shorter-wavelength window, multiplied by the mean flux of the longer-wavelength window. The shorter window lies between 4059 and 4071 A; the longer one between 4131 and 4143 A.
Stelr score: 183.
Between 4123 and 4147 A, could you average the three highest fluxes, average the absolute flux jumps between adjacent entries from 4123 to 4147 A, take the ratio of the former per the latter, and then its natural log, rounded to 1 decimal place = 2.6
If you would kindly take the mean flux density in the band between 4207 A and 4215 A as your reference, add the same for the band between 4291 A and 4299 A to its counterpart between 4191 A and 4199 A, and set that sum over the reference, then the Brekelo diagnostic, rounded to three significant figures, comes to 1.98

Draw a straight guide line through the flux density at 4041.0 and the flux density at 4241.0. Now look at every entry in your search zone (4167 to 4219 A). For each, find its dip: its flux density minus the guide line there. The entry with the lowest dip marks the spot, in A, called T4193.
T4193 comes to 4217.0 A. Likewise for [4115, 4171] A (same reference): 4133.0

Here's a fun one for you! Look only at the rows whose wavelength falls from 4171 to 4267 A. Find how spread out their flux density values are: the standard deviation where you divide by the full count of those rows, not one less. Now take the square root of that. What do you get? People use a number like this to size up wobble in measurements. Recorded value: 0.55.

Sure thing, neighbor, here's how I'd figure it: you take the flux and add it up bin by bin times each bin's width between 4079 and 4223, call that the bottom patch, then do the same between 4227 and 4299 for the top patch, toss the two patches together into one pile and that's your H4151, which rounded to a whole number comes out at 2828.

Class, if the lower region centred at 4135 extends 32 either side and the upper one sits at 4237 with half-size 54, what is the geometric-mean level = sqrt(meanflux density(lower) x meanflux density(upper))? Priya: 13.2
